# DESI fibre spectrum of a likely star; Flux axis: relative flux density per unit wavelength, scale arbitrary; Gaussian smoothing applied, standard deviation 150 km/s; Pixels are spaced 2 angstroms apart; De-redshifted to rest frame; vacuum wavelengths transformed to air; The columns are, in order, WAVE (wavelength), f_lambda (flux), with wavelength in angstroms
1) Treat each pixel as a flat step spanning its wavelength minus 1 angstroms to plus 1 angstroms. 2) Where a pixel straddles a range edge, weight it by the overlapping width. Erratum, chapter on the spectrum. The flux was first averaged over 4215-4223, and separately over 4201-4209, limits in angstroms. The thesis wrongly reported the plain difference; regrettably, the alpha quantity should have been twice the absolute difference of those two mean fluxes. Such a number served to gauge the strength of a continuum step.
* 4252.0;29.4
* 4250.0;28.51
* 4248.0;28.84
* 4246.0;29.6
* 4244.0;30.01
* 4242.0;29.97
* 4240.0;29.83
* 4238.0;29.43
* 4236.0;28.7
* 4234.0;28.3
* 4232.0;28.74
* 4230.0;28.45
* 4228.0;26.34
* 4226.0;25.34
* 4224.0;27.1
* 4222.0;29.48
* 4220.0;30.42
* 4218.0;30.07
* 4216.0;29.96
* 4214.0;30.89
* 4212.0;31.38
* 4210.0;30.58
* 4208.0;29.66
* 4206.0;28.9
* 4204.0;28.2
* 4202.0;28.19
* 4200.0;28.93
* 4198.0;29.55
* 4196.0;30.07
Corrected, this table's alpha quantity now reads 2.5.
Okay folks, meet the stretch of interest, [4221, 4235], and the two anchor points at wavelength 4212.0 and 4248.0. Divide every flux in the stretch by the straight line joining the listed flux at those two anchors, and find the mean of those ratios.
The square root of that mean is 0.957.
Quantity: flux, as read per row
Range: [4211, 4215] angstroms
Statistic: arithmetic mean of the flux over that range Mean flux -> 31.1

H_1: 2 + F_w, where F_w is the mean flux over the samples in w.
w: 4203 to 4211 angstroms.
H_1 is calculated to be 31.3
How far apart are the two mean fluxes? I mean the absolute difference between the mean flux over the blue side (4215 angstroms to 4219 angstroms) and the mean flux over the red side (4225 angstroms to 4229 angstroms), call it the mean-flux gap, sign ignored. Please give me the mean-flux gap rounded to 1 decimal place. 4.2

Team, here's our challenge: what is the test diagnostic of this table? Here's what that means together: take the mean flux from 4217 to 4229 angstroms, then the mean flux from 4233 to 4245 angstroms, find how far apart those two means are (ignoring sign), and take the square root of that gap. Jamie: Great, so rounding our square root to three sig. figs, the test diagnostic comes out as 1.12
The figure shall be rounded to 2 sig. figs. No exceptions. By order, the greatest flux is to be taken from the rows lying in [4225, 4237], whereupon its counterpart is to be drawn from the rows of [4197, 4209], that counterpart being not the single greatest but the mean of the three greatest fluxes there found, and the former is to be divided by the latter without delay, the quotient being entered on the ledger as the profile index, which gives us 0.98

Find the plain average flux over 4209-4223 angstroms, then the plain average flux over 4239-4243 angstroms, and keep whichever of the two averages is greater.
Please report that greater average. 30.4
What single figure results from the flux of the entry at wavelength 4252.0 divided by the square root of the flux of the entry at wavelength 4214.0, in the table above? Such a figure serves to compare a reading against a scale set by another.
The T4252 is 5.29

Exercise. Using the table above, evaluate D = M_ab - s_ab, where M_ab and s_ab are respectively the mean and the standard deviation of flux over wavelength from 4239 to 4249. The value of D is 29.2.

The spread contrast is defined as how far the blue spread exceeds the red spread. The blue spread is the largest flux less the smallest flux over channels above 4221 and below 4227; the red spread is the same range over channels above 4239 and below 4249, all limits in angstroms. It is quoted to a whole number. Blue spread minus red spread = 3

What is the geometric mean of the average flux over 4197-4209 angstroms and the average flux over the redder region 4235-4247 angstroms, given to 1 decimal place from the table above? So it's 29.2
